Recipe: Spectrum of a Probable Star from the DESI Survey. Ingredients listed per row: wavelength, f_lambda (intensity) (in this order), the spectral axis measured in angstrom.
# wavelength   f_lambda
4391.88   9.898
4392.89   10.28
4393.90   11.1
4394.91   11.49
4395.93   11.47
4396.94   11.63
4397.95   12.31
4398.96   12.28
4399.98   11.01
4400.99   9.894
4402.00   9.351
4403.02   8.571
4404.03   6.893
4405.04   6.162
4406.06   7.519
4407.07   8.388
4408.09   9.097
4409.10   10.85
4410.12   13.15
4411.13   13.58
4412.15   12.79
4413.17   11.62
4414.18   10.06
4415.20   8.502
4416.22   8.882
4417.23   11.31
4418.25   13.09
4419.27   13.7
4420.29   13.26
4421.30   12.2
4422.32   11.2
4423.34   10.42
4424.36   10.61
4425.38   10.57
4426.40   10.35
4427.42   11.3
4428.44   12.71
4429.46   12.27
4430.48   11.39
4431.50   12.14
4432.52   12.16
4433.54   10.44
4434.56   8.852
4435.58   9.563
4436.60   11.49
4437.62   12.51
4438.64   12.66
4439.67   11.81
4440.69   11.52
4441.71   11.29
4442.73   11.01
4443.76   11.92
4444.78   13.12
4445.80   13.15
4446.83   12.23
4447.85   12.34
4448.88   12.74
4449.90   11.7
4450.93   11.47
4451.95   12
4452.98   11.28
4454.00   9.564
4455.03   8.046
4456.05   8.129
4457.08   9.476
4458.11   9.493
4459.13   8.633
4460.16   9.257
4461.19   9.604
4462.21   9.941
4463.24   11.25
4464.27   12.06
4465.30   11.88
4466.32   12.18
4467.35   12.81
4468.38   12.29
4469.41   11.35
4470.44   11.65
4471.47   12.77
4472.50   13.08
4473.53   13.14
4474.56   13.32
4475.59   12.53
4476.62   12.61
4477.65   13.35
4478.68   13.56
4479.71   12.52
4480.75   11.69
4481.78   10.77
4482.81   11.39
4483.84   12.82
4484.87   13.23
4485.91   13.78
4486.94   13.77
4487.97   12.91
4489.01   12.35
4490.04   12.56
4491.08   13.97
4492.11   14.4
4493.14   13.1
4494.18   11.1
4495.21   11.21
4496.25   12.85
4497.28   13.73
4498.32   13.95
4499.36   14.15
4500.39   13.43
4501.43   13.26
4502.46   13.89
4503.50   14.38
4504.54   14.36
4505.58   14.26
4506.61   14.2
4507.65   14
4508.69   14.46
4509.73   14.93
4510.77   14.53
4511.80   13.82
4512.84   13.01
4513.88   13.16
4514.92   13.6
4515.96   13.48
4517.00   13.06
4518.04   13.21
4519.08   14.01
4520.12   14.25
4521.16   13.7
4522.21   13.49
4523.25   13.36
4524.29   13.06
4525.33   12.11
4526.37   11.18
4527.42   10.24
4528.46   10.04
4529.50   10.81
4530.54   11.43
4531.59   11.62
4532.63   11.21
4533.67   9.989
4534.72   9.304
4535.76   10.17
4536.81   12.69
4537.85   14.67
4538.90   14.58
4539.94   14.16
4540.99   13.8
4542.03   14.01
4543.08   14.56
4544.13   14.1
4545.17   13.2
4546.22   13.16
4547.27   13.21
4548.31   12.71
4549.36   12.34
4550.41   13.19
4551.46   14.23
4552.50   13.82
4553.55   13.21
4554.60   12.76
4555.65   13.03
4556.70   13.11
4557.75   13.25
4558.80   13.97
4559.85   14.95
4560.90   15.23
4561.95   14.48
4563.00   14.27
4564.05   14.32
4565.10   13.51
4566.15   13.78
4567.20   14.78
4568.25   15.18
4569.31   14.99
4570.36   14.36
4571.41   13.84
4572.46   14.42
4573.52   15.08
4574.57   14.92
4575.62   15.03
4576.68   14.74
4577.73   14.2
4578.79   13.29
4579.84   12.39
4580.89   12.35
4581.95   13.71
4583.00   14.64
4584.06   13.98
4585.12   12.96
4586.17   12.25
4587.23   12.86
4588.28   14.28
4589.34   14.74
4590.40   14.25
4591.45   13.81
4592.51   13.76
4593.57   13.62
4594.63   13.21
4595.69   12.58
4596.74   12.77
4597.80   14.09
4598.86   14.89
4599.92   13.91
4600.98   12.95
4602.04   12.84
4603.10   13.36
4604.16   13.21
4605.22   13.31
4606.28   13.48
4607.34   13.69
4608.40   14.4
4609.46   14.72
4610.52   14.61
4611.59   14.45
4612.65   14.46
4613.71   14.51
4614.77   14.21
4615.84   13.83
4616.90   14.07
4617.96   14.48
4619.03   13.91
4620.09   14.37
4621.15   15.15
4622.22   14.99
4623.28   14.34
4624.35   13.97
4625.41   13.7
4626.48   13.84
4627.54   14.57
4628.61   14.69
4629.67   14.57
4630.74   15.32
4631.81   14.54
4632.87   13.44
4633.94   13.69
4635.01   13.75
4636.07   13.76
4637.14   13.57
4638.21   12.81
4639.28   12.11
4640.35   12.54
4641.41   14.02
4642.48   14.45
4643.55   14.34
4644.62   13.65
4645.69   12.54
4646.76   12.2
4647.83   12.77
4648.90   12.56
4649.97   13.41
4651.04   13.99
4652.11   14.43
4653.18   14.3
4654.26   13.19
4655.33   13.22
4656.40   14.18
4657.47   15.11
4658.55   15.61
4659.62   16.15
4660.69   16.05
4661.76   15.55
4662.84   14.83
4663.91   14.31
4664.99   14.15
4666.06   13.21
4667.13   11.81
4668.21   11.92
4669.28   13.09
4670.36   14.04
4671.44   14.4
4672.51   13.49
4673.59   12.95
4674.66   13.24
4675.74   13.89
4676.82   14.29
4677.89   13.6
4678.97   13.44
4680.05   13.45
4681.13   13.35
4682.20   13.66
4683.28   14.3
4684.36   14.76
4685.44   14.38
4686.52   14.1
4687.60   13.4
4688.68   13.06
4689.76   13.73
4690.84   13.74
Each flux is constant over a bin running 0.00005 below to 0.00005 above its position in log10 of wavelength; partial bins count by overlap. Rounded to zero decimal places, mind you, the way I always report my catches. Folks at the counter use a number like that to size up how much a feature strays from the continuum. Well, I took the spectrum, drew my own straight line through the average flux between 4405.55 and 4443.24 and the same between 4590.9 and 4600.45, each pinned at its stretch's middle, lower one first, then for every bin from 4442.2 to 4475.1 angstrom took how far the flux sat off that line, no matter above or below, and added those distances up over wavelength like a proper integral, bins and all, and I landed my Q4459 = 40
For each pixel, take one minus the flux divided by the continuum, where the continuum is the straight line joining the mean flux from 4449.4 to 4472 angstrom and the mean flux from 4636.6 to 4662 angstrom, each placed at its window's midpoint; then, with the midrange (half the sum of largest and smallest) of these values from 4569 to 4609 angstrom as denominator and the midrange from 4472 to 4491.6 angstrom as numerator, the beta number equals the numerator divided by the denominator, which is 1.4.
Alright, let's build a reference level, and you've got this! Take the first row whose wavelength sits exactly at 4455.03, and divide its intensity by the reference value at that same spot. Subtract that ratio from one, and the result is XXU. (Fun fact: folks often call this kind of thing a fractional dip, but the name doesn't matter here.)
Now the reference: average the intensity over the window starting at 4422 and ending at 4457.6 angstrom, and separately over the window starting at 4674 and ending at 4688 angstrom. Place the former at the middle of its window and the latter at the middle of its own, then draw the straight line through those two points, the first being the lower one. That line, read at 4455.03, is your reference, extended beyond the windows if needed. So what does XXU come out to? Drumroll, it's 0.29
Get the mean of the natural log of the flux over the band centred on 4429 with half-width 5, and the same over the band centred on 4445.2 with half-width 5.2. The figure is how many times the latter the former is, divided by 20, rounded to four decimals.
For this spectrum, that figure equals 0.0488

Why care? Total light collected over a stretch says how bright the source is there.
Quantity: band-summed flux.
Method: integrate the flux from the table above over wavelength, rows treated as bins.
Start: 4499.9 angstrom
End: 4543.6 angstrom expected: 570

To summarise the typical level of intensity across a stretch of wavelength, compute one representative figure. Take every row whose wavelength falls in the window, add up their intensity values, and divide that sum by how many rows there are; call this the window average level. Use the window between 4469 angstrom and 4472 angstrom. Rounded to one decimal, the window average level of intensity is 11.9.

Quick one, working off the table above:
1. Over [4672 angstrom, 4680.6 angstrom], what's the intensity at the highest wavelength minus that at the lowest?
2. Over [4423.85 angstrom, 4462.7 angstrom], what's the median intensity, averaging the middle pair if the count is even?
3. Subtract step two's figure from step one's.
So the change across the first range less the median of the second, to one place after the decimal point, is -11.4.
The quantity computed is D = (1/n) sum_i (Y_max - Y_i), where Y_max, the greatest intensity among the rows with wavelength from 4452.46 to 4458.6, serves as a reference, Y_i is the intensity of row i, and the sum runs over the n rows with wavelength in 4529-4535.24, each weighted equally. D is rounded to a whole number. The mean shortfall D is 1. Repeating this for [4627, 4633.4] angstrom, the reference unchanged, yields -3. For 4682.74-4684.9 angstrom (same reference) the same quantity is -3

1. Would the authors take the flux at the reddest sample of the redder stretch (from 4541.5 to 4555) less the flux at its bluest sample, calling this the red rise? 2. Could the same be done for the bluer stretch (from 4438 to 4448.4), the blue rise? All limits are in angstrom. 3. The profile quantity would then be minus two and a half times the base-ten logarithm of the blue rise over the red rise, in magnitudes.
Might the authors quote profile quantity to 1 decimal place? 1.5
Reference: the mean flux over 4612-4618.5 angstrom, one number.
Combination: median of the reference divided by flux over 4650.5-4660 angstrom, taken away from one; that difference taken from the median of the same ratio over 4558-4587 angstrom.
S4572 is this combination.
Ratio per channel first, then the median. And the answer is 0.99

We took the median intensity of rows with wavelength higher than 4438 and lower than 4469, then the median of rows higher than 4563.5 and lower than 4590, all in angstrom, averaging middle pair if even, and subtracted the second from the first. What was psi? -2.7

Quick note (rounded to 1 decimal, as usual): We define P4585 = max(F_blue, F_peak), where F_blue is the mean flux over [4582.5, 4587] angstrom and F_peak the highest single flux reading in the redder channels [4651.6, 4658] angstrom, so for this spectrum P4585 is 15.1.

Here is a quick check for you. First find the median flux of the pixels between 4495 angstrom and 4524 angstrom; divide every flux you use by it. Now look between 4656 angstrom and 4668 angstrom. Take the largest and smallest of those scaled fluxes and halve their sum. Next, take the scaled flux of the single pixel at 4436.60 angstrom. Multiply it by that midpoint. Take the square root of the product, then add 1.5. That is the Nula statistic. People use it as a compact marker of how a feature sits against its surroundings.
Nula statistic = 2.42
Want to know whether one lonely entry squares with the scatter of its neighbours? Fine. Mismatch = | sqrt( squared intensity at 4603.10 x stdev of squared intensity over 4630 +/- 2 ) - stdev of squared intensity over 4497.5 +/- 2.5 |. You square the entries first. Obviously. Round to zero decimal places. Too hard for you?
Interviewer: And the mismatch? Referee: 14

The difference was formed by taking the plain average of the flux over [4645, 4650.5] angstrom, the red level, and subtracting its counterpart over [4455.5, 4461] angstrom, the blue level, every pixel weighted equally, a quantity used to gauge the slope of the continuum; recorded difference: 3.7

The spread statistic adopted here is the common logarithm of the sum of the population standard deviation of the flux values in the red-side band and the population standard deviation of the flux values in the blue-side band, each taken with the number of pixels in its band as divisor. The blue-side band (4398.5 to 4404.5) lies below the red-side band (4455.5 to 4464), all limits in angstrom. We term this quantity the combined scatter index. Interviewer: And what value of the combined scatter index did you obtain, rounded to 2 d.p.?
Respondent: 0.41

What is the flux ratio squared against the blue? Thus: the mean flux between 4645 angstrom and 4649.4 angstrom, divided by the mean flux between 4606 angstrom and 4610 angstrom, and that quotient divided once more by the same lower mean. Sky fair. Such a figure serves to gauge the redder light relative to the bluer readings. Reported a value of 0.063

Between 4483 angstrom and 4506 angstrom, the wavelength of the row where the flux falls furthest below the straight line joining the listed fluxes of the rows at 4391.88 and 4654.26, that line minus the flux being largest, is 4494.18 angstrom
